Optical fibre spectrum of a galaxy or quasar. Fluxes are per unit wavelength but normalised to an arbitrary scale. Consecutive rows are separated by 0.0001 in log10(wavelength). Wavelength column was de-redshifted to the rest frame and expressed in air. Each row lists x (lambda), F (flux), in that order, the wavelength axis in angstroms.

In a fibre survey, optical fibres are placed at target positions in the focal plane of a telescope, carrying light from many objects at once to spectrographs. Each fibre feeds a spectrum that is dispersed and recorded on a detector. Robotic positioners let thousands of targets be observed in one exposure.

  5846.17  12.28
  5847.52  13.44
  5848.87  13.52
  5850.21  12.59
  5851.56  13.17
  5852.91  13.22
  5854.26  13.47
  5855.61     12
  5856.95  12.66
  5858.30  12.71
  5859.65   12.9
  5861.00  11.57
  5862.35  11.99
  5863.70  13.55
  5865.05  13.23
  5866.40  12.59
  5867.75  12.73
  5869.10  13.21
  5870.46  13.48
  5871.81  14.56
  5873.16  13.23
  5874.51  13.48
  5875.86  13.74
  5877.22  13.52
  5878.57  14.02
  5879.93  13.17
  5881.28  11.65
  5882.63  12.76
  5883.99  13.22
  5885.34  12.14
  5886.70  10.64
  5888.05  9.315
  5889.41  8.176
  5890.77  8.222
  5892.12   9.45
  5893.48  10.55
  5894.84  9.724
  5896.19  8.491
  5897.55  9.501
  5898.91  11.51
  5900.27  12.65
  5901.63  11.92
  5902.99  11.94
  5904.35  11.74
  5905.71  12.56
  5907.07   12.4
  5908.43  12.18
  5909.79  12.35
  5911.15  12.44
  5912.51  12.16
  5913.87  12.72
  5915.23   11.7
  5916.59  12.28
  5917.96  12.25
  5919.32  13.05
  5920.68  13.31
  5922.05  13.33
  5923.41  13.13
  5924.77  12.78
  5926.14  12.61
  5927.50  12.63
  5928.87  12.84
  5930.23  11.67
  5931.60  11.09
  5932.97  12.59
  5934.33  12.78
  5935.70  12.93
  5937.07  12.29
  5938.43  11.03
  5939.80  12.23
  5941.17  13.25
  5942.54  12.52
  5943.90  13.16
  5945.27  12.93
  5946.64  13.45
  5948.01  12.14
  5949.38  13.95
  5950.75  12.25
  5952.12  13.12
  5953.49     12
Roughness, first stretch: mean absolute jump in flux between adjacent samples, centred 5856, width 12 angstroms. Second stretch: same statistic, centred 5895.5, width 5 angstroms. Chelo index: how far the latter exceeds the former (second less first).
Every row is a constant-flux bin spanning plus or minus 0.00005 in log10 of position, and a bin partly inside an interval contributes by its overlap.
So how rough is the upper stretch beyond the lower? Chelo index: 0.5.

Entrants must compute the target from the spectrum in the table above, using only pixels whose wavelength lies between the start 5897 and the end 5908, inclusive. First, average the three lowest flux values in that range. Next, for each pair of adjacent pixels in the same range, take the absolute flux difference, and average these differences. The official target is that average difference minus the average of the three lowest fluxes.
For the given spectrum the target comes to -10.2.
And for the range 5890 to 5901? -7.5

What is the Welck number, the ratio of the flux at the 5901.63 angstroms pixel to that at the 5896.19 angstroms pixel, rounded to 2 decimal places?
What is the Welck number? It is 1.40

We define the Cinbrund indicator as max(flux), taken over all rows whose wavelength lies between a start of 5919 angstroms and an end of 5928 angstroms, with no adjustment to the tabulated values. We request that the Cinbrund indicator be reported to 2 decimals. 13.33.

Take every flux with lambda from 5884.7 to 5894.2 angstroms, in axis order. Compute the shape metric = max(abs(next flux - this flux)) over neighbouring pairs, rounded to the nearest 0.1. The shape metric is 1.5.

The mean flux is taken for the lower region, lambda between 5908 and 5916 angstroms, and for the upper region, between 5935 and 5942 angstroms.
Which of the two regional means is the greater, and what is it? 12.3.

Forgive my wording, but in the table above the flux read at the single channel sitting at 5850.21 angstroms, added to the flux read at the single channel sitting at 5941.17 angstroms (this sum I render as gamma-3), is 25.84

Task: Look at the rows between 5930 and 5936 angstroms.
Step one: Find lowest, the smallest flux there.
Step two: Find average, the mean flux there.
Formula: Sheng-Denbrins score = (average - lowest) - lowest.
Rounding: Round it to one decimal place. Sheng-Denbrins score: -10.0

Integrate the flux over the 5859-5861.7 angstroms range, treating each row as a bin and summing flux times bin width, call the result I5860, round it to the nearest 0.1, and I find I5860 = 33.0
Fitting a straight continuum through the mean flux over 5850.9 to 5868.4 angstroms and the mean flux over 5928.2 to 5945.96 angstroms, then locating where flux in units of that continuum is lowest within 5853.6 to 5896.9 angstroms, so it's 5889.41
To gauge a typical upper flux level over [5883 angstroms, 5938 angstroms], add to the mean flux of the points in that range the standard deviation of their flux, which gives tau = 13.2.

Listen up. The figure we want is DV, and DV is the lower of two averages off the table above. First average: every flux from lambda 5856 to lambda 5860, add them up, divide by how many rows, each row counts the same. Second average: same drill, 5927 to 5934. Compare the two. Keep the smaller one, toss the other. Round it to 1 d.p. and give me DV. 12.2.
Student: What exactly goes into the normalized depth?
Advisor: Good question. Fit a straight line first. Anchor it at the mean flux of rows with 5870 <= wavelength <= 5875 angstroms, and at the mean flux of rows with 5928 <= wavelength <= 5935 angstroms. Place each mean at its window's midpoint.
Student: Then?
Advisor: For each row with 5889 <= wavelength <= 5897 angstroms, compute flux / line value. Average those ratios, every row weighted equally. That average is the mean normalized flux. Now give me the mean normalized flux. 0.69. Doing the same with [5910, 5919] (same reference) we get 0.97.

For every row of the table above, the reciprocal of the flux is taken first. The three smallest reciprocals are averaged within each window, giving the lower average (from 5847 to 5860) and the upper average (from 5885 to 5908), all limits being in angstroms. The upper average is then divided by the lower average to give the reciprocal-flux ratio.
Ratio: 1.08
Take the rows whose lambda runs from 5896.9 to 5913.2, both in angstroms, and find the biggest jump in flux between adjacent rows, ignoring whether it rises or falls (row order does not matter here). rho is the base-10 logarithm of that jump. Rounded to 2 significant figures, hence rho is 0.30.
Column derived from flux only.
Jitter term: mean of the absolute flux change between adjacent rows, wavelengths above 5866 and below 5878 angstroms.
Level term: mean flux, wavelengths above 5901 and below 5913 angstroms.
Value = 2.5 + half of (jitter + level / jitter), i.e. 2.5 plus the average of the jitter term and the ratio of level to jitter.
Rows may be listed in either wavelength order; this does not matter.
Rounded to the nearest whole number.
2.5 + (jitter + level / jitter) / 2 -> 15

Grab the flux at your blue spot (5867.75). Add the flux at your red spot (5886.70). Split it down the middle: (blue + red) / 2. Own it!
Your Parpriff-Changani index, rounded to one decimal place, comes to 11.7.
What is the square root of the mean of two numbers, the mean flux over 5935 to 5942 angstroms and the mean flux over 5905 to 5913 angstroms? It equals 3.514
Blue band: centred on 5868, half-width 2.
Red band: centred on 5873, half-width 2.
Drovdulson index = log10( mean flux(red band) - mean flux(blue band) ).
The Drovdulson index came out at 0.0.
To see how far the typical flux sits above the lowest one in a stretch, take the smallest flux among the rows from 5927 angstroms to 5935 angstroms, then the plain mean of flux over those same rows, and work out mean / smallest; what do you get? 1.11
